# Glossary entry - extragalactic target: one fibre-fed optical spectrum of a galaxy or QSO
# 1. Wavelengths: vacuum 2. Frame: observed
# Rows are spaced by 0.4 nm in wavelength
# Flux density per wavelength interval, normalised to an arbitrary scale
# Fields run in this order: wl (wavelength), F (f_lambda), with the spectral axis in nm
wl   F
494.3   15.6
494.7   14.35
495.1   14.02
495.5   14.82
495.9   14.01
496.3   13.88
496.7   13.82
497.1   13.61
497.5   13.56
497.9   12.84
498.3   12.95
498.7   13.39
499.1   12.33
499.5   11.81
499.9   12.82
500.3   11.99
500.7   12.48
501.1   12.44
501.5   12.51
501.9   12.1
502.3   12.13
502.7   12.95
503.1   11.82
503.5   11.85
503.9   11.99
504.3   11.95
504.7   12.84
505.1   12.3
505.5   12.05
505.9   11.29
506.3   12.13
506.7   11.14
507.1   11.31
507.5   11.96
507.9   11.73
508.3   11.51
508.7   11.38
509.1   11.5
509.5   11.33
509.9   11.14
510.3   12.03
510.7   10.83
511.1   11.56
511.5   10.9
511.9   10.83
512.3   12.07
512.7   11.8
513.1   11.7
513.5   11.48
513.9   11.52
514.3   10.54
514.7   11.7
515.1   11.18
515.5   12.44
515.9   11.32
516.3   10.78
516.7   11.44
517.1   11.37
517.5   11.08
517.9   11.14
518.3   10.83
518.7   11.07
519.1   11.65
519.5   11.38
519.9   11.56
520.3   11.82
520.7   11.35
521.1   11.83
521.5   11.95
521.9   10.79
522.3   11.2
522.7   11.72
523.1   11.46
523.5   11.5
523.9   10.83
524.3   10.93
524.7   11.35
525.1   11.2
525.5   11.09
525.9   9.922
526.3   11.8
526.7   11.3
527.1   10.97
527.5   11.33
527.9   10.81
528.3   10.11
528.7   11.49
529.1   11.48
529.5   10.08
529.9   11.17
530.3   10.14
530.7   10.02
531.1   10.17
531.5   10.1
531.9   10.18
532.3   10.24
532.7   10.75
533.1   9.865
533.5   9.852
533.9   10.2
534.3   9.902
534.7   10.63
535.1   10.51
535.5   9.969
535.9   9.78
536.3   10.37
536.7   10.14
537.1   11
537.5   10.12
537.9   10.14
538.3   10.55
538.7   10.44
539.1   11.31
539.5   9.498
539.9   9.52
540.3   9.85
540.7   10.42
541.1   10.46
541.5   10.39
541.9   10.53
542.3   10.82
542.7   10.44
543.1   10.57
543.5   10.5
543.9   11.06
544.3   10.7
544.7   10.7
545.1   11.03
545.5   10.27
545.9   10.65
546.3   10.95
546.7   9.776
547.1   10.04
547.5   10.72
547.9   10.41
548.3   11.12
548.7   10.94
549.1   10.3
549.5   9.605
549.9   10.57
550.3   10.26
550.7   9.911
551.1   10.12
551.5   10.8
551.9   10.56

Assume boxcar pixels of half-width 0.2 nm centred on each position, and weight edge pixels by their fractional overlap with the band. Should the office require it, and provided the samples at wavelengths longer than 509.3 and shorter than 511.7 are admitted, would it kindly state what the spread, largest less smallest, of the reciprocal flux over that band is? 0.009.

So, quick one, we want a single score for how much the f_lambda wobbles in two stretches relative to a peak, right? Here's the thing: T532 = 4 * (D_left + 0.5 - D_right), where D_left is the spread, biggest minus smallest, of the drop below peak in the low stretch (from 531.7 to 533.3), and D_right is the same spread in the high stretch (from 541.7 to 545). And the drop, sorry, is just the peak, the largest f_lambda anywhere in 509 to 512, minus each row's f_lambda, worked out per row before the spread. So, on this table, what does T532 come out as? 3.1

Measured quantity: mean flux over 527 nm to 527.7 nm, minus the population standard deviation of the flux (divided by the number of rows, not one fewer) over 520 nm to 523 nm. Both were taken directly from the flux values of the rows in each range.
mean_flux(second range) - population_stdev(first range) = 10.8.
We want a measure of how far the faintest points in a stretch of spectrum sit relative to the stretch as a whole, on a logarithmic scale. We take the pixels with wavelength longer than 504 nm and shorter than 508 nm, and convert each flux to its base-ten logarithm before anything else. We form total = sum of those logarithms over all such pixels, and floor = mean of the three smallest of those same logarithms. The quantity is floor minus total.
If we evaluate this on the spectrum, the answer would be -10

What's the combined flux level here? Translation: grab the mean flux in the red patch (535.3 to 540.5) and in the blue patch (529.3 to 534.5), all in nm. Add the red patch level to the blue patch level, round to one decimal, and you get 20.4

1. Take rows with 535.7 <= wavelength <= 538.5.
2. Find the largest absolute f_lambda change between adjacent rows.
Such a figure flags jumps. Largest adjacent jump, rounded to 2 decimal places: 0.88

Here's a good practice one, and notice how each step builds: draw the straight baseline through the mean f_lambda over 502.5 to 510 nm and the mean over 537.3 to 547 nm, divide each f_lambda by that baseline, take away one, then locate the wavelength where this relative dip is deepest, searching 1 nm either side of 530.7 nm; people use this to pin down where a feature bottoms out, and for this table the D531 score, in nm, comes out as 530.7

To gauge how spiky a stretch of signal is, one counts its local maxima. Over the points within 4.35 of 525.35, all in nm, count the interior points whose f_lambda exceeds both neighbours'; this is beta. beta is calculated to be 7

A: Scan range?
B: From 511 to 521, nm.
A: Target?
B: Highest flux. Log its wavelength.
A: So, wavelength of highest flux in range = 515.5 nm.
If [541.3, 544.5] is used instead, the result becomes 543.9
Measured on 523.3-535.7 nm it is 526.3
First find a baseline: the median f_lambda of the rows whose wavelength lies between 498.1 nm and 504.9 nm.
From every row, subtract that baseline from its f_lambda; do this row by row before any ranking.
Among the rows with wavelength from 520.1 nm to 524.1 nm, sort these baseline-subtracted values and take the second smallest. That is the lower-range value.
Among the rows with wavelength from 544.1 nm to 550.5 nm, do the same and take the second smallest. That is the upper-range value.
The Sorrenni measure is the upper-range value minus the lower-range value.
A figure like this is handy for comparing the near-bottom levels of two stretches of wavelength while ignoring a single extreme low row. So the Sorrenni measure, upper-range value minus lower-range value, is -1.1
